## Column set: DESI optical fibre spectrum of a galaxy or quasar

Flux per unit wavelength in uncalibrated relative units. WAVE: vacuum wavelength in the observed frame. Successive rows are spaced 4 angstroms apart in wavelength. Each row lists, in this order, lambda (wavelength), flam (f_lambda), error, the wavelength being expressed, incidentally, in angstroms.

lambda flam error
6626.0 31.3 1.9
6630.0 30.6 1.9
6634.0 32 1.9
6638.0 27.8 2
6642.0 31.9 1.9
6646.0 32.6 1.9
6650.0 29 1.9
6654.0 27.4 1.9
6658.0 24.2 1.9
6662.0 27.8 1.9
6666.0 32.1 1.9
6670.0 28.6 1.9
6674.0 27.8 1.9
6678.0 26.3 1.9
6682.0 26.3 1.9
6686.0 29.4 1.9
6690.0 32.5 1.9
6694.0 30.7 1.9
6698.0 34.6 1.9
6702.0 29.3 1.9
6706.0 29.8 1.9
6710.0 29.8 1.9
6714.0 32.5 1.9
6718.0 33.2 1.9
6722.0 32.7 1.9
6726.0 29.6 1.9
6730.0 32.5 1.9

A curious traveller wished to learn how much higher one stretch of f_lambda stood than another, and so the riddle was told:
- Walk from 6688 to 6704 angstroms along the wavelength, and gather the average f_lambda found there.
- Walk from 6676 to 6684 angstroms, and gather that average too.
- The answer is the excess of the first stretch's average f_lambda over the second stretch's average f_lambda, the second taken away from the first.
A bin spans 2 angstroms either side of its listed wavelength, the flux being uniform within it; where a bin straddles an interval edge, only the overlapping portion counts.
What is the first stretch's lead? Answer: 5.5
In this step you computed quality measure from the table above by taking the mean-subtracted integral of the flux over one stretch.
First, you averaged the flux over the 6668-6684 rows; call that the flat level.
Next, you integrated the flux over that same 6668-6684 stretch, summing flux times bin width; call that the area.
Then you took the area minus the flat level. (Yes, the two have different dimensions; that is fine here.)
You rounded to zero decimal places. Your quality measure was 409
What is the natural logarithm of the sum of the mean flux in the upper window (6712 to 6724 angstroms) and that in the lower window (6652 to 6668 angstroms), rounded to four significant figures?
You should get 4.106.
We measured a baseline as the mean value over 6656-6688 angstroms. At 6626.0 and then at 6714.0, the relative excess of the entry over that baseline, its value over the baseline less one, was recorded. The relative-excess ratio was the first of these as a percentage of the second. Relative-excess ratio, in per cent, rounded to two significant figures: 74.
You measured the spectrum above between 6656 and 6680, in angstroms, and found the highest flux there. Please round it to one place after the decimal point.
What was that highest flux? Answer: 32.1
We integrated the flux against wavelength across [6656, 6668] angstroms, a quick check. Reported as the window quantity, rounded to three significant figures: 336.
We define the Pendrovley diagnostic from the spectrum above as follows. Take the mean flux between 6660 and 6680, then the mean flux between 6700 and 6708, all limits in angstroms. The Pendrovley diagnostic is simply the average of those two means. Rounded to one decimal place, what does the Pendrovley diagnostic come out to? 29.0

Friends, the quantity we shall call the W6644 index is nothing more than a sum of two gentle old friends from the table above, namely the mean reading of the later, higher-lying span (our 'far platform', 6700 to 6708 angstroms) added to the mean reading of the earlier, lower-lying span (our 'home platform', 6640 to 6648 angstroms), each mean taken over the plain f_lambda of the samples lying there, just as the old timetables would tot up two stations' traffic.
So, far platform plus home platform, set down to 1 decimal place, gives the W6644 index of 61.8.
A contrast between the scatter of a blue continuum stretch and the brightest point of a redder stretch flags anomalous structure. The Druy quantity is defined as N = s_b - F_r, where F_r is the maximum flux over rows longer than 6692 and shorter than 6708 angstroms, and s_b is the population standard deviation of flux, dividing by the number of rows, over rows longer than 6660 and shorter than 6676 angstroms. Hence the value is -32.8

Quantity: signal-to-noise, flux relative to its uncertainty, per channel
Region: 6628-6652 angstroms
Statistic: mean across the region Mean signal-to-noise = 16.0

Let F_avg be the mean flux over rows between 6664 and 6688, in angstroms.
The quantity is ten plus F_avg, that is 38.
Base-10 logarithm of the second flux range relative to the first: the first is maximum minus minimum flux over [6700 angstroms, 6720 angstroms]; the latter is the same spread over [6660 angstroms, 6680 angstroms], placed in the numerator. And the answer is 0.17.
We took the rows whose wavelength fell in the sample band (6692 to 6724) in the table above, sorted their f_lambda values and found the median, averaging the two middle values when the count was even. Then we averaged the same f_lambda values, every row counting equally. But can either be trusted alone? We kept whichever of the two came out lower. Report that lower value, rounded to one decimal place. 31.6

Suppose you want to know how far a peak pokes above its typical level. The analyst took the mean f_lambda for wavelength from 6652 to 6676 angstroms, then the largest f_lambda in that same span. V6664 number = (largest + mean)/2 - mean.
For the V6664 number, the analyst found 2.1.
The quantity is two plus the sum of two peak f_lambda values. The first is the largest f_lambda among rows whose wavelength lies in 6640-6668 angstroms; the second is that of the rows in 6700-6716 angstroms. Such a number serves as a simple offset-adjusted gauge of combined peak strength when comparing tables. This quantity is 67.1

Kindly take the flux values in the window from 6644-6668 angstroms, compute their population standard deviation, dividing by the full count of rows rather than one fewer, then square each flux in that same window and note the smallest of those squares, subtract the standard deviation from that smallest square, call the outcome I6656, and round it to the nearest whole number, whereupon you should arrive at 583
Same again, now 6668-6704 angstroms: 689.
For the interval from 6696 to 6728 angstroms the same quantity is 857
